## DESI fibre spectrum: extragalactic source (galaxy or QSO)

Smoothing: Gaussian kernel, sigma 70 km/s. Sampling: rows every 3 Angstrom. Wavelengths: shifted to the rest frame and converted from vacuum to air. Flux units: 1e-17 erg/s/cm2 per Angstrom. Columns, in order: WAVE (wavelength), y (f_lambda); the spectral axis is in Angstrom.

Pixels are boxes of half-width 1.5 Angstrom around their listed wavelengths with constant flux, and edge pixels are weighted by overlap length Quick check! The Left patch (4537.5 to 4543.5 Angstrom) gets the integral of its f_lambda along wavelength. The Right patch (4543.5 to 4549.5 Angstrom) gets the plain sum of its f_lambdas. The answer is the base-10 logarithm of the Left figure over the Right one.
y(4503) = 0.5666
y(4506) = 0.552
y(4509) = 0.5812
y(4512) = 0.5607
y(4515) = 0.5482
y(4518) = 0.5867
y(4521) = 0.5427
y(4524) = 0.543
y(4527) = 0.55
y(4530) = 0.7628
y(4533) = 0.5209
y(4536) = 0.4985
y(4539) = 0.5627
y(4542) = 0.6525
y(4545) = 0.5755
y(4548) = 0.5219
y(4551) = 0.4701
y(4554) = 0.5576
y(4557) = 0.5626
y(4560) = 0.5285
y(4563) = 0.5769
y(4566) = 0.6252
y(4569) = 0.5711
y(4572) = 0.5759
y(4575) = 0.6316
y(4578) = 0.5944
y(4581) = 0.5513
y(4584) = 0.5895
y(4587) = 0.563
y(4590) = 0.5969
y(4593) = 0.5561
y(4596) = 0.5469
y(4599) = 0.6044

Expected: 0.52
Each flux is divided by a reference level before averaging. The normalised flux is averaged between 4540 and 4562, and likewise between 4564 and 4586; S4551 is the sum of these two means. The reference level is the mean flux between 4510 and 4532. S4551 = 1.96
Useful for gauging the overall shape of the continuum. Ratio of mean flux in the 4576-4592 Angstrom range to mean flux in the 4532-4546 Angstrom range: 1.03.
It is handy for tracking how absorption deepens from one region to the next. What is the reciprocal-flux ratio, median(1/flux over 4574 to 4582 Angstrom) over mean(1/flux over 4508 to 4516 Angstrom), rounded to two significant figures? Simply 0.95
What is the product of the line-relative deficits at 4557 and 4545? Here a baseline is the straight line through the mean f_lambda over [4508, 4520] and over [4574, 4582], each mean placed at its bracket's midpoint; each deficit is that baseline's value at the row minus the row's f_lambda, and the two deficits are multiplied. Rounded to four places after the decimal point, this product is 0.0001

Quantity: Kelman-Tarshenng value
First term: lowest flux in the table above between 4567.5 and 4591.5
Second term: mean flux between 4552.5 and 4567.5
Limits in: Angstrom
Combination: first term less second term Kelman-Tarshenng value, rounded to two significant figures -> -0.019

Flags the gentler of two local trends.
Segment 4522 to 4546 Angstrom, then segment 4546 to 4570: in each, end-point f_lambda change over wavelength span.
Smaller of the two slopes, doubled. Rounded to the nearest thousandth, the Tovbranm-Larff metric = 0.003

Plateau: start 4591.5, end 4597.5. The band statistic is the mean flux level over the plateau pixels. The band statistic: 0.55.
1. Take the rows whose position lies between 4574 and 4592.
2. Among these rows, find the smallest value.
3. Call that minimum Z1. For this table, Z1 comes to 0.5513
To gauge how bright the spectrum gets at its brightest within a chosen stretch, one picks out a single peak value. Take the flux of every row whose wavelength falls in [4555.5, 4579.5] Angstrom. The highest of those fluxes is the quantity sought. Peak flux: 0.6316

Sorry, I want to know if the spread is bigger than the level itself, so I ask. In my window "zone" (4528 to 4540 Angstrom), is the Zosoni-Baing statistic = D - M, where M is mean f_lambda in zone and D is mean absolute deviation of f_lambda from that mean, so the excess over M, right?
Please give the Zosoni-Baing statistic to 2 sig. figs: -0.50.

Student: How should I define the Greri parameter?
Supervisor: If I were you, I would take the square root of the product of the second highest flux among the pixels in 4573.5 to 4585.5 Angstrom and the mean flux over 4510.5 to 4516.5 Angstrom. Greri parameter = 0.574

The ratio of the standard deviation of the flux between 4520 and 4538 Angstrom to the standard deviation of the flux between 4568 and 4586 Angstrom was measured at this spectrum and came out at 3.6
